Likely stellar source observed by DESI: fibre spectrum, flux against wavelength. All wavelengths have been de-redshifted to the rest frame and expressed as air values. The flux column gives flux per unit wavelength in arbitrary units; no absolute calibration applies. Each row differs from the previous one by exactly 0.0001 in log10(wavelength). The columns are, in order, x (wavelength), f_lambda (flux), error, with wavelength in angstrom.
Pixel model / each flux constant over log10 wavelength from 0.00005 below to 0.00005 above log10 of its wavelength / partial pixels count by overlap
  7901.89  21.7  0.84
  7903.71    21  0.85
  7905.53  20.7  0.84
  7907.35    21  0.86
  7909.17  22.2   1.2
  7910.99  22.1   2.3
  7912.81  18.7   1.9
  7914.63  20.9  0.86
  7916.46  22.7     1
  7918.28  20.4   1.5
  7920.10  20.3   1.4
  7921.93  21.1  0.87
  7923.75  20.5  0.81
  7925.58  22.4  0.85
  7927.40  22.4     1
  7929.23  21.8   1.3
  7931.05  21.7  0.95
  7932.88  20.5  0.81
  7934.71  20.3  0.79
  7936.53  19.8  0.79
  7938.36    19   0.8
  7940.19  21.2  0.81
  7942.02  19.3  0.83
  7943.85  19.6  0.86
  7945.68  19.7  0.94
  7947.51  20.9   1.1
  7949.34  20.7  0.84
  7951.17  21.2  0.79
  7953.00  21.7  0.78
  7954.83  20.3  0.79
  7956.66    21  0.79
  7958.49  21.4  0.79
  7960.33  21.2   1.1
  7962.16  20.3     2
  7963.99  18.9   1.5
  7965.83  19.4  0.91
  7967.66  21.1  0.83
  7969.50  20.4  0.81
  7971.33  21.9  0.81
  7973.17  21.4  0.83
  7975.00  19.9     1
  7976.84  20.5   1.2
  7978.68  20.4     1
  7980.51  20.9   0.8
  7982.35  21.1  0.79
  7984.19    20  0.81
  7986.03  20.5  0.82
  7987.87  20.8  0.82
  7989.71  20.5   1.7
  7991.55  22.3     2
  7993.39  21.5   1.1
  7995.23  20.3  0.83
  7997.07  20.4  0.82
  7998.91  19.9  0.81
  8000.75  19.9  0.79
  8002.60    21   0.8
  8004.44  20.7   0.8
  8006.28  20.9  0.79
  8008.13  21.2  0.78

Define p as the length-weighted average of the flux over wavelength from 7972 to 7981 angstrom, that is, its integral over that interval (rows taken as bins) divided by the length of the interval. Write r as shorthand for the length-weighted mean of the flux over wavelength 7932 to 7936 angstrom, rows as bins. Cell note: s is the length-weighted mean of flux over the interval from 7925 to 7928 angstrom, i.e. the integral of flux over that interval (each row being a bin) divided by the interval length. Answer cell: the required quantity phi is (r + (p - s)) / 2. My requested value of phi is 9.3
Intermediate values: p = 20.6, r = 20.4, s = 22.4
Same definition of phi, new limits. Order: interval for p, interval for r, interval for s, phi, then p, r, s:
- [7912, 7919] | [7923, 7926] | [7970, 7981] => 10.6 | 20.7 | 21.3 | 20.8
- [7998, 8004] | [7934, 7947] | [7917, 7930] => 9.4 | 20.3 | 19.9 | 21.3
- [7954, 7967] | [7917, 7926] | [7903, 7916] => 10.2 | 20.4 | 20.9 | 21.0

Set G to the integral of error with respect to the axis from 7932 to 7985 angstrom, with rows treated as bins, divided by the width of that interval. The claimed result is 0.93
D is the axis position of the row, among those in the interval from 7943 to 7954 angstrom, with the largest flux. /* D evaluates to 7953.00 angstrom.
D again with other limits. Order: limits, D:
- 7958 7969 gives 7958.49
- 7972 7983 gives 7973.17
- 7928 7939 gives 7929.23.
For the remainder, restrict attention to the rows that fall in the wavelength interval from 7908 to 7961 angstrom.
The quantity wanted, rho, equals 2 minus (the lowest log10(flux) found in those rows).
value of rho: 0.728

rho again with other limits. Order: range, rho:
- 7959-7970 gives 0.724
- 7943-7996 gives 0.724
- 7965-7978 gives 0.712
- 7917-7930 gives 0.693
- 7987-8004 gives 0.701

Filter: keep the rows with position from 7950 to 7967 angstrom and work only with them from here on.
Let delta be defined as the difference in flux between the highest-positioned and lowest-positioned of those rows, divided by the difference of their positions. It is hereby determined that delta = -0.12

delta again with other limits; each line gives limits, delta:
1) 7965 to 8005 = 0.03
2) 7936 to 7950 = 0.07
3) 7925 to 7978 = -0.04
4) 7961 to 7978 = 0.01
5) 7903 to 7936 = -0.02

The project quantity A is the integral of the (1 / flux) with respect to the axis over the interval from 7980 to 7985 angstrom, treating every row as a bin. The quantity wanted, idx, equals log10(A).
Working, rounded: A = 0.242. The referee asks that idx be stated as -0.616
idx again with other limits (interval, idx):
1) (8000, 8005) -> -0.614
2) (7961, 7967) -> -0.515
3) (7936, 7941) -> -0.601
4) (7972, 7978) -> -0.537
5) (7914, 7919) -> -0.631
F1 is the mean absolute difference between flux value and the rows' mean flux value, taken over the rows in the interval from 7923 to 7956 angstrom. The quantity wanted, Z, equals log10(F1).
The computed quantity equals -0.08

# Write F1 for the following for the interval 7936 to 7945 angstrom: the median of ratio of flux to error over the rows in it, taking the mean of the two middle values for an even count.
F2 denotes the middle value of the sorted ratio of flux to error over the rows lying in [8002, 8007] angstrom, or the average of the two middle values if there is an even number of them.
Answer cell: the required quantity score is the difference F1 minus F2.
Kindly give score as -2.5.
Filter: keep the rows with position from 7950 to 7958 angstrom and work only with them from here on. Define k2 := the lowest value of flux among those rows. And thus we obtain 20.3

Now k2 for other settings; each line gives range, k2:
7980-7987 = 20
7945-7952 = 19.7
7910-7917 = 18.7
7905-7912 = 20.7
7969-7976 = 19.9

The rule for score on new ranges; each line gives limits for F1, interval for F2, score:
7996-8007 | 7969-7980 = 2.7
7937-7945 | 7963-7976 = -1.7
